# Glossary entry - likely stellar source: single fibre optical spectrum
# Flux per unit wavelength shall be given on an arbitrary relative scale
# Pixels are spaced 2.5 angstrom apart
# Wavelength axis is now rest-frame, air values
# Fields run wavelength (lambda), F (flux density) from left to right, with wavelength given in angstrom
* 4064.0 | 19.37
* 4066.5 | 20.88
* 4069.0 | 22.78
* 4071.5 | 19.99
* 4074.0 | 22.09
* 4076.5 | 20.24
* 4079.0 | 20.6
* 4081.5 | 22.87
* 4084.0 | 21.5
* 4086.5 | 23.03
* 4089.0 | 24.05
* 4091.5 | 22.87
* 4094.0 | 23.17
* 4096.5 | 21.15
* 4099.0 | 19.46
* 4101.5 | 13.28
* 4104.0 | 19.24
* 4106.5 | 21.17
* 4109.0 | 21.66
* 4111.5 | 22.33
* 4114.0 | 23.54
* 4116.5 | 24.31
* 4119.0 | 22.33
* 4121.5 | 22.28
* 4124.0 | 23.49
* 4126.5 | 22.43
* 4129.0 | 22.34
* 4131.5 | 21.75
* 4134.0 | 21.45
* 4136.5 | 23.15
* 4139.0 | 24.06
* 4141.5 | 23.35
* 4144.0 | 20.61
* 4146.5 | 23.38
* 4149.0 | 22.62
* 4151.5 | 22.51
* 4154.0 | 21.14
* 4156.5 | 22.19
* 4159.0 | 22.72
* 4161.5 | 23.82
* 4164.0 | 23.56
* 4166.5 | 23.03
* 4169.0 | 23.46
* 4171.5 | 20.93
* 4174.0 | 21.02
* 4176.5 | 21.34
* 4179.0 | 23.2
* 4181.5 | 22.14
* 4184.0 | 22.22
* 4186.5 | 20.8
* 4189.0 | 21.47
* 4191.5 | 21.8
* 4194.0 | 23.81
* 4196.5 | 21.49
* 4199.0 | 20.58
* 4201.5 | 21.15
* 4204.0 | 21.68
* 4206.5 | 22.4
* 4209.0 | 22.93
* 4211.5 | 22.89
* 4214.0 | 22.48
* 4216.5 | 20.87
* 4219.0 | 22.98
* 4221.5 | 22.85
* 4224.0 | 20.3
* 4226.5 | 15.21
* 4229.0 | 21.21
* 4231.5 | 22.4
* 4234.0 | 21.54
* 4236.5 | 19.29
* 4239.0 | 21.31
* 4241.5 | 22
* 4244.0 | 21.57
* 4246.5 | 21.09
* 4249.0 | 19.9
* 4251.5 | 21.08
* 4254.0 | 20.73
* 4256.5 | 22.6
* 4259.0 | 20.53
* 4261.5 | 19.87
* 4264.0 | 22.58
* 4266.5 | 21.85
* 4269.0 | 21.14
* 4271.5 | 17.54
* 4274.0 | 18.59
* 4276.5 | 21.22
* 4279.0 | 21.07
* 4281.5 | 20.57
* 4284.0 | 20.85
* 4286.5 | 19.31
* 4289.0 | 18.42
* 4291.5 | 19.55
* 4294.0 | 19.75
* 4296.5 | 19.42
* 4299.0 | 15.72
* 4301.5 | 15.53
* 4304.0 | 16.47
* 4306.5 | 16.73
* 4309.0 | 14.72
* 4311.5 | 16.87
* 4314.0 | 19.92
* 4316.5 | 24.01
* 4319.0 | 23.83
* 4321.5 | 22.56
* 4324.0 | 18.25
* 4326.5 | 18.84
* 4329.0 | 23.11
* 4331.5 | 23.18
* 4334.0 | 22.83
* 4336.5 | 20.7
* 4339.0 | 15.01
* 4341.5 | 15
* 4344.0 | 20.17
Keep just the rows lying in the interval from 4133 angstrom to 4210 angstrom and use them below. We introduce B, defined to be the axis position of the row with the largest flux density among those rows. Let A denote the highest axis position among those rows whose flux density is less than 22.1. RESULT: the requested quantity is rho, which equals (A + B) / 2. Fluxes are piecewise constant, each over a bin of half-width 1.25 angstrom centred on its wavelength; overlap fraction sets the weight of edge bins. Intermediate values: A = 4204.0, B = 4139.0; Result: 4171.5 angstrom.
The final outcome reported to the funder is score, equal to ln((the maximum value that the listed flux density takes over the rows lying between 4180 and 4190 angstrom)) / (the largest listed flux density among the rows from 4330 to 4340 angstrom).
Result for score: 0.134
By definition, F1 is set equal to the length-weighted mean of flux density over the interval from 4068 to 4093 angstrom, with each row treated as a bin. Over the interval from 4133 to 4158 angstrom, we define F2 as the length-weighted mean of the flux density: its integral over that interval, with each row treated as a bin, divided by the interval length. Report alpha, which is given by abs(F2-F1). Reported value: 0.5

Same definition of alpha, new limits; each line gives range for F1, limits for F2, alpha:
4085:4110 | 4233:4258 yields 0.2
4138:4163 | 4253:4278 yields 2.0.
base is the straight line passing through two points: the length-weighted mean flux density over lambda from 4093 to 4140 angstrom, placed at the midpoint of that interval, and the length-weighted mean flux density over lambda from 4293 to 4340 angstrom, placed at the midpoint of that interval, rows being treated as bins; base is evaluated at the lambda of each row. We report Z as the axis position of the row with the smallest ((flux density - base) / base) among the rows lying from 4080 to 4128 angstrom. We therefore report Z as 4101.5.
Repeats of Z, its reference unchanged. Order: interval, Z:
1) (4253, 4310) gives 4309.0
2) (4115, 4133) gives 4131.5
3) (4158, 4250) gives 4226.5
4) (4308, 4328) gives 4309.0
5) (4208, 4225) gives 4224.0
